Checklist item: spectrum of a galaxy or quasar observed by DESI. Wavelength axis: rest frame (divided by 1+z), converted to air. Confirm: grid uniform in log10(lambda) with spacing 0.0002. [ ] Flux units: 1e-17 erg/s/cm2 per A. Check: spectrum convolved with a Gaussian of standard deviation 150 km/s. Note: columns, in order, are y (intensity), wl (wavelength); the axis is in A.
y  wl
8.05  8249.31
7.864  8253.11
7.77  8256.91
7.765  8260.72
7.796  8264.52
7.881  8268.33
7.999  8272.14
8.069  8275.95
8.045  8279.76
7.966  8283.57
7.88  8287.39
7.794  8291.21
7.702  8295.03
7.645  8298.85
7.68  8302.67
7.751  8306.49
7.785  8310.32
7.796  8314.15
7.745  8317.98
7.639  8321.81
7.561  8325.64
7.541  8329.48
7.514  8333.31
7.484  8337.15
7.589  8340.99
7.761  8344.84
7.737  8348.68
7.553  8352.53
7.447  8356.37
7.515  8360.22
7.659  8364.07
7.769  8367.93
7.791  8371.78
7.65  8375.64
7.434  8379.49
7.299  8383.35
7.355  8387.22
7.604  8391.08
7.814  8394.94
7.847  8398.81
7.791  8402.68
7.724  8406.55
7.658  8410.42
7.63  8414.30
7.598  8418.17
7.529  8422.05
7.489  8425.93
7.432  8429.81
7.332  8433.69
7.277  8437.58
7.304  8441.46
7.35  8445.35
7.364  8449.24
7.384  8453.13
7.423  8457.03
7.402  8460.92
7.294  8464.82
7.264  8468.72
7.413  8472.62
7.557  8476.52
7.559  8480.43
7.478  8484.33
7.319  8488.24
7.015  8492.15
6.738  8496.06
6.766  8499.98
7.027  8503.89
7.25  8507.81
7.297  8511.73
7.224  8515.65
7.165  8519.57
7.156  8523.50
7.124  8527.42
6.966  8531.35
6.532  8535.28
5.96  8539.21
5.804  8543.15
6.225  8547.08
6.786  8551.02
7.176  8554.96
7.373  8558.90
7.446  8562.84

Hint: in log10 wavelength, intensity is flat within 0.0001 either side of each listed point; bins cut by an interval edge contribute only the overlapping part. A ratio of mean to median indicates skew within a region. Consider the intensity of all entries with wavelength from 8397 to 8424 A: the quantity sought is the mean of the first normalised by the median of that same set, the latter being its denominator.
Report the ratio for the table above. 1.003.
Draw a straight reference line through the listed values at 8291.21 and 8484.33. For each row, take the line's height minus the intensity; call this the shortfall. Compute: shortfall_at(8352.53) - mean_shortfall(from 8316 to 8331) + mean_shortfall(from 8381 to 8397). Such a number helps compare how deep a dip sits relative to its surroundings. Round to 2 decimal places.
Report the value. 0.14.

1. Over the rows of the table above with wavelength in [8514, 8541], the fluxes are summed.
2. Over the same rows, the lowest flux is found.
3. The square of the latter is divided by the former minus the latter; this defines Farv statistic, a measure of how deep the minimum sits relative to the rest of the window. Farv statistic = 0.84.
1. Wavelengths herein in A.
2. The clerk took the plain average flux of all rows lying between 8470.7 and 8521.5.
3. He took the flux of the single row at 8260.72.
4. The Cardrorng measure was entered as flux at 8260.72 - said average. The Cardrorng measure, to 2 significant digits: 0.55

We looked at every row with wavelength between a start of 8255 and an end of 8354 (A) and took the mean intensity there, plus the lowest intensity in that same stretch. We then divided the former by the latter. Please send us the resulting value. 1.04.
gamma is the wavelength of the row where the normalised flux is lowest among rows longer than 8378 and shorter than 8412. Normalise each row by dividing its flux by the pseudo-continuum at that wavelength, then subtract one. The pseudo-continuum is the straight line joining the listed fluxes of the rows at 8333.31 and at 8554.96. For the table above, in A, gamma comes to 8383.35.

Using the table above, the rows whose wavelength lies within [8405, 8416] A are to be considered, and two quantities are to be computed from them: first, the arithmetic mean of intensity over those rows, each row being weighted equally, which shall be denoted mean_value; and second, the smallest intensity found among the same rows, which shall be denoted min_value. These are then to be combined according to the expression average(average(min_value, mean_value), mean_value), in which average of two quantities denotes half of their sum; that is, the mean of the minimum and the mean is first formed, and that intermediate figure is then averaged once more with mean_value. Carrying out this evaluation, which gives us 7.66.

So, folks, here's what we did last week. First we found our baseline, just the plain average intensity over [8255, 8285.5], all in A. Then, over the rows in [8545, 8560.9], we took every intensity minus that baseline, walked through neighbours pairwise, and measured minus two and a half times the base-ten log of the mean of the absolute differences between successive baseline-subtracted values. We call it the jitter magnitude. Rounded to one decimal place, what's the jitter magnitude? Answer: 1.0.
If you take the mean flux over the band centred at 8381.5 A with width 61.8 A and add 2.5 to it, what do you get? 10.12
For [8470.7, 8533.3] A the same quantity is 9.69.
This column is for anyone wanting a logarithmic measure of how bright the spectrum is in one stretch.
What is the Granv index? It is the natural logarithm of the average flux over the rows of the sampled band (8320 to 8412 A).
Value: 2.03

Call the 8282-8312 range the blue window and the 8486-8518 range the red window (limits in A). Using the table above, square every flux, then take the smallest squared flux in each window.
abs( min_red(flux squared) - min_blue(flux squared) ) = 13.0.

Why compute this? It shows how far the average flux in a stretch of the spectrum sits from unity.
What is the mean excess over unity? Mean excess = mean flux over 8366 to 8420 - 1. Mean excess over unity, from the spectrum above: 6.64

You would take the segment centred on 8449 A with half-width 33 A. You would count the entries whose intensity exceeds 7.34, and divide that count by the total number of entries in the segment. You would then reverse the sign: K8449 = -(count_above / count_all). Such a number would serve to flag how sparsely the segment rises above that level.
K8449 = -0.71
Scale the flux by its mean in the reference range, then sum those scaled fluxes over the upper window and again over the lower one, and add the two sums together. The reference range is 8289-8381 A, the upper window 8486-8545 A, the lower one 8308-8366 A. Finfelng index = 28.5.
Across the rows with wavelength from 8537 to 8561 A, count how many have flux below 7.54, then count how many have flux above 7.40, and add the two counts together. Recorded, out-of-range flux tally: 6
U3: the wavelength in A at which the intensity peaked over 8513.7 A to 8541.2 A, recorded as 8515.65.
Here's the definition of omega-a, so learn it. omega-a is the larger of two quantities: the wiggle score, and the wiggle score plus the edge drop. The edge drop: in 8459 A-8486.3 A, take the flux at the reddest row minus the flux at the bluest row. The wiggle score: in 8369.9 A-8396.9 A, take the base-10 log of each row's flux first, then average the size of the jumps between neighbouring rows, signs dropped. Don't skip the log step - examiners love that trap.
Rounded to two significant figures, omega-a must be 0.086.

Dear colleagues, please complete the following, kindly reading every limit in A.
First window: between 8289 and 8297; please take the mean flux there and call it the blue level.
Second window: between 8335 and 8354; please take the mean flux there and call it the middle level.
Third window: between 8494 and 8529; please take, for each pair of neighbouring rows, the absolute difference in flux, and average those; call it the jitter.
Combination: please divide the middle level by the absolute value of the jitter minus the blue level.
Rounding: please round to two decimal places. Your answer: 1.00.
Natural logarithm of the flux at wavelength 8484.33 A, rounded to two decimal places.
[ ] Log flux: 2.01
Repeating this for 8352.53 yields 2.02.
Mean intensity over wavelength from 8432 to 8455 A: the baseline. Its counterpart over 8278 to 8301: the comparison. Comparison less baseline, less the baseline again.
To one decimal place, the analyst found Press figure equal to -6.8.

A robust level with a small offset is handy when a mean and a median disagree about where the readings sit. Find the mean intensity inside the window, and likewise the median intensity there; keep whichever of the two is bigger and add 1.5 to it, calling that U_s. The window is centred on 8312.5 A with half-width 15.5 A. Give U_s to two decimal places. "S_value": 9.21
